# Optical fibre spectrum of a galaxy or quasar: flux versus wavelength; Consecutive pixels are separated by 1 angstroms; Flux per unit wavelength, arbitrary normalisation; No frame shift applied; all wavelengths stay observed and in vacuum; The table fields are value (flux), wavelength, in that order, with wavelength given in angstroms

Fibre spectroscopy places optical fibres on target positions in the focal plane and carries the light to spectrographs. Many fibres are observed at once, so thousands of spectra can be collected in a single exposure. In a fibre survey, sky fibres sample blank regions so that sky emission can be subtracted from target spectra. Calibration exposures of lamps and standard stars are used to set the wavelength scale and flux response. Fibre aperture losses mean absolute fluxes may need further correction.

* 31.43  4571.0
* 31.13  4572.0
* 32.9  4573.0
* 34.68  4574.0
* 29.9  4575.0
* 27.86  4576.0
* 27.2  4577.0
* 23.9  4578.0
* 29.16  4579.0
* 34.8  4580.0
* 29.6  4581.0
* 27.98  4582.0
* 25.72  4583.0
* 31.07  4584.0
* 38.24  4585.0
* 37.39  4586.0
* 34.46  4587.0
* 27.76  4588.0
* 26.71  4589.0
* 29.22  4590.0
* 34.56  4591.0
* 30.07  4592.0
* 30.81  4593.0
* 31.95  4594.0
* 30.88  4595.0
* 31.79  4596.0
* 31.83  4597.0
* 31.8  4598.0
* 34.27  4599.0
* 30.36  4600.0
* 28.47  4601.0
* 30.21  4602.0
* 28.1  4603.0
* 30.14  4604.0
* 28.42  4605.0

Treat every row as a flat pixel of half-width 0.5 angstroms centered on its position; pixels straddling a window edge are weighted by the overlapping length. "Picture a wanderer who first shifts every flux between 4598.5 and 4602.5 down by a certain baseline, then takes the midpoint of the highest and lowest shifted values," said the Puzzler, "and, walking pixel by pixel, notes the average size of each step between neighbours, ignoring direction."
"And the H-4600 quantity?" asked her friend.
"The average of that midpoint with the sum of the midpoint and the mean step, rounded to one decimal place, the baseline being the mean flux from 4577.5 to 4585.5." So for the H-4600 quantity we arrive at 2.6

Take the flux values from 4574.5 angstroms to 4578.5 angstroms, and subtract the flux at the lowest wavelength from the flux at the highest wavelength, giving -6.0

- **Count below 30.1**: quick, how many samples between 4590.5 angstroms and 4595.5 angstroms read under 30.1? 1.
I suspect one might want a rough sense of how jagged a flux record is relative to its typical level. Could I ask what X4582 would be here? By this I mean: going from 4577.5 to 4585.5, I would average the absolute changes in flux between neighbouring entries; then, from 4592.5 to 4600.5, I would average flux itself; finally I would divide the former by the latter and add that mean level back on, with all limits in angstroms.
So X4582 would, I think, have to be 31.9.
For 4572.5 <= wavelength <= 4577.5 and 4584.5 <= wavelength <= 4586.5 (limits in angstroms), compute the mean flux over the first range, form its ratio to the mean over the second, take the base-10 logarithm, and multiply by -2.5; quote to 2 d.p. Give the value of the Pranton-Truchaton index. 0.23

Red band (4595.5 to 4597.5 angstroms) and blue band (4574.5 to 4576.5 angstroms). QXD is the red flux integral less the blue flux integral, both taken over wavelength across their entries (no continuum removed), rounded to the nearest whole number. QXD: 6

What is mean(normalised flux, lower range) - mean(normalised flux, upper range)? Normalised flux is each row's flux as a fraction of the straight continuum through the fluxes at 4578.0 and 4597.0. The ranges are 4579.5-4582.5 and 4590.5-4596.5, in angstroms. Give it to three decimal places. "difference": 0.182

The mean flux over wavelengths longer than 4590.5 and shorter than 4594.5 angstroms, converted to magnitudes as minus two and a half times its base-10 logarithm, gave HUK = -3.76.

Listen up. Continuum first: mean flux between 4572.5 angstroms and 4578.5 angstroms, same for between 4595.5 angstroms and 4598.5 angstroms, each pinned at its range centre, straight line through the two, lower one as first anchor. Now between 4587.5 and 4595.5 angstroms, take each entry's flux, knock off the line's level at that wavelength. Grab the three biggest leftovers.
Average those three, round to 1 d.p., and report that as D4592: 1.1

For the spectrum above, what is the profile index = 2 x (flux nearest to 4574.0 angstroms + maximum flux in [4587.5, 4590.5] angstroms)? 128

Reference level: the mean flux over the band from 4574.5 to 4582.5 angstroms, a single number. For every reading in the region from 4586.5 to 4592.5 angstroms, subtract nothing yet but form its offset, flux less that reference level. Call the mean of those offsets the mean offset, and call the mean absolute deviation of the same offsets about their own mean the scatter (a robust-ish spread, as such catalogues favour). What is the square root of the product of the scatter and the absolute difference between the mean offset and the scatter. 1.7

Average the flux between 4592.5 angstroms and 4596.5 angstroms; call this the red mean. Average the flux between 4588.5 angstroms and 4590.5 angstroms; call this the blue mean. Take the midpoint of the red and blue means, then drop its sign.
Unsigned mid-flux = 29.7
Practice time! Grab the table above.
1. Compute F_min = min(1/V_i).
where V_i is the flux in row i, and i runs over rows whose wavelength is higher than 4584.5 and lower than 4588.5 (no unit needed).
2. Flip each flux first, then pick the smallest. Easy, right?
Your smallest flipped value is 0.0262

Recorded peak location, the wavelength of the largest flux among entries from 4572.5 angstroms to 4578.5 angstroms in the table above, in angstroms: 4574.0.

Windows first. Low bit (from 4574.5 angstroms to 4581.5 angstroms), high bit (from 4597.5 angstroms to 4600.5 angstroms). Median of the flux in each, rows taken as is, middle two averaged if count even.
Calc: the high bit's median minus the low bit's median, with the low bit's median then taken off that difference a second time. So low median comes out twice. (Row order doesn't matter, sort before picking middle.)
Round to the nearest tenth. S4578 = -26.5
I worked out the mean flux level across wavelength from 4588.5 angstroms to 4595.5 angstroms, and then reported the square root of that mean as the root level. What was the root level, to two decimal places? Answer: 5.53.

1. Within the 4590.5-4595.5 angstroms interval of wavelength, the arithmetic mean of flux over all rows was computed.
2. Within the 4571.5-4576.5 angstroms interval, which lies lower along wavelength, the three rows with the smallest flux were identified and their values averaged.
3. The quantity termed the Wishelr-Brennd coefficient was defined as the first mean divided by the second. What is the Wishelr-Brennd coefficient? 1.07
